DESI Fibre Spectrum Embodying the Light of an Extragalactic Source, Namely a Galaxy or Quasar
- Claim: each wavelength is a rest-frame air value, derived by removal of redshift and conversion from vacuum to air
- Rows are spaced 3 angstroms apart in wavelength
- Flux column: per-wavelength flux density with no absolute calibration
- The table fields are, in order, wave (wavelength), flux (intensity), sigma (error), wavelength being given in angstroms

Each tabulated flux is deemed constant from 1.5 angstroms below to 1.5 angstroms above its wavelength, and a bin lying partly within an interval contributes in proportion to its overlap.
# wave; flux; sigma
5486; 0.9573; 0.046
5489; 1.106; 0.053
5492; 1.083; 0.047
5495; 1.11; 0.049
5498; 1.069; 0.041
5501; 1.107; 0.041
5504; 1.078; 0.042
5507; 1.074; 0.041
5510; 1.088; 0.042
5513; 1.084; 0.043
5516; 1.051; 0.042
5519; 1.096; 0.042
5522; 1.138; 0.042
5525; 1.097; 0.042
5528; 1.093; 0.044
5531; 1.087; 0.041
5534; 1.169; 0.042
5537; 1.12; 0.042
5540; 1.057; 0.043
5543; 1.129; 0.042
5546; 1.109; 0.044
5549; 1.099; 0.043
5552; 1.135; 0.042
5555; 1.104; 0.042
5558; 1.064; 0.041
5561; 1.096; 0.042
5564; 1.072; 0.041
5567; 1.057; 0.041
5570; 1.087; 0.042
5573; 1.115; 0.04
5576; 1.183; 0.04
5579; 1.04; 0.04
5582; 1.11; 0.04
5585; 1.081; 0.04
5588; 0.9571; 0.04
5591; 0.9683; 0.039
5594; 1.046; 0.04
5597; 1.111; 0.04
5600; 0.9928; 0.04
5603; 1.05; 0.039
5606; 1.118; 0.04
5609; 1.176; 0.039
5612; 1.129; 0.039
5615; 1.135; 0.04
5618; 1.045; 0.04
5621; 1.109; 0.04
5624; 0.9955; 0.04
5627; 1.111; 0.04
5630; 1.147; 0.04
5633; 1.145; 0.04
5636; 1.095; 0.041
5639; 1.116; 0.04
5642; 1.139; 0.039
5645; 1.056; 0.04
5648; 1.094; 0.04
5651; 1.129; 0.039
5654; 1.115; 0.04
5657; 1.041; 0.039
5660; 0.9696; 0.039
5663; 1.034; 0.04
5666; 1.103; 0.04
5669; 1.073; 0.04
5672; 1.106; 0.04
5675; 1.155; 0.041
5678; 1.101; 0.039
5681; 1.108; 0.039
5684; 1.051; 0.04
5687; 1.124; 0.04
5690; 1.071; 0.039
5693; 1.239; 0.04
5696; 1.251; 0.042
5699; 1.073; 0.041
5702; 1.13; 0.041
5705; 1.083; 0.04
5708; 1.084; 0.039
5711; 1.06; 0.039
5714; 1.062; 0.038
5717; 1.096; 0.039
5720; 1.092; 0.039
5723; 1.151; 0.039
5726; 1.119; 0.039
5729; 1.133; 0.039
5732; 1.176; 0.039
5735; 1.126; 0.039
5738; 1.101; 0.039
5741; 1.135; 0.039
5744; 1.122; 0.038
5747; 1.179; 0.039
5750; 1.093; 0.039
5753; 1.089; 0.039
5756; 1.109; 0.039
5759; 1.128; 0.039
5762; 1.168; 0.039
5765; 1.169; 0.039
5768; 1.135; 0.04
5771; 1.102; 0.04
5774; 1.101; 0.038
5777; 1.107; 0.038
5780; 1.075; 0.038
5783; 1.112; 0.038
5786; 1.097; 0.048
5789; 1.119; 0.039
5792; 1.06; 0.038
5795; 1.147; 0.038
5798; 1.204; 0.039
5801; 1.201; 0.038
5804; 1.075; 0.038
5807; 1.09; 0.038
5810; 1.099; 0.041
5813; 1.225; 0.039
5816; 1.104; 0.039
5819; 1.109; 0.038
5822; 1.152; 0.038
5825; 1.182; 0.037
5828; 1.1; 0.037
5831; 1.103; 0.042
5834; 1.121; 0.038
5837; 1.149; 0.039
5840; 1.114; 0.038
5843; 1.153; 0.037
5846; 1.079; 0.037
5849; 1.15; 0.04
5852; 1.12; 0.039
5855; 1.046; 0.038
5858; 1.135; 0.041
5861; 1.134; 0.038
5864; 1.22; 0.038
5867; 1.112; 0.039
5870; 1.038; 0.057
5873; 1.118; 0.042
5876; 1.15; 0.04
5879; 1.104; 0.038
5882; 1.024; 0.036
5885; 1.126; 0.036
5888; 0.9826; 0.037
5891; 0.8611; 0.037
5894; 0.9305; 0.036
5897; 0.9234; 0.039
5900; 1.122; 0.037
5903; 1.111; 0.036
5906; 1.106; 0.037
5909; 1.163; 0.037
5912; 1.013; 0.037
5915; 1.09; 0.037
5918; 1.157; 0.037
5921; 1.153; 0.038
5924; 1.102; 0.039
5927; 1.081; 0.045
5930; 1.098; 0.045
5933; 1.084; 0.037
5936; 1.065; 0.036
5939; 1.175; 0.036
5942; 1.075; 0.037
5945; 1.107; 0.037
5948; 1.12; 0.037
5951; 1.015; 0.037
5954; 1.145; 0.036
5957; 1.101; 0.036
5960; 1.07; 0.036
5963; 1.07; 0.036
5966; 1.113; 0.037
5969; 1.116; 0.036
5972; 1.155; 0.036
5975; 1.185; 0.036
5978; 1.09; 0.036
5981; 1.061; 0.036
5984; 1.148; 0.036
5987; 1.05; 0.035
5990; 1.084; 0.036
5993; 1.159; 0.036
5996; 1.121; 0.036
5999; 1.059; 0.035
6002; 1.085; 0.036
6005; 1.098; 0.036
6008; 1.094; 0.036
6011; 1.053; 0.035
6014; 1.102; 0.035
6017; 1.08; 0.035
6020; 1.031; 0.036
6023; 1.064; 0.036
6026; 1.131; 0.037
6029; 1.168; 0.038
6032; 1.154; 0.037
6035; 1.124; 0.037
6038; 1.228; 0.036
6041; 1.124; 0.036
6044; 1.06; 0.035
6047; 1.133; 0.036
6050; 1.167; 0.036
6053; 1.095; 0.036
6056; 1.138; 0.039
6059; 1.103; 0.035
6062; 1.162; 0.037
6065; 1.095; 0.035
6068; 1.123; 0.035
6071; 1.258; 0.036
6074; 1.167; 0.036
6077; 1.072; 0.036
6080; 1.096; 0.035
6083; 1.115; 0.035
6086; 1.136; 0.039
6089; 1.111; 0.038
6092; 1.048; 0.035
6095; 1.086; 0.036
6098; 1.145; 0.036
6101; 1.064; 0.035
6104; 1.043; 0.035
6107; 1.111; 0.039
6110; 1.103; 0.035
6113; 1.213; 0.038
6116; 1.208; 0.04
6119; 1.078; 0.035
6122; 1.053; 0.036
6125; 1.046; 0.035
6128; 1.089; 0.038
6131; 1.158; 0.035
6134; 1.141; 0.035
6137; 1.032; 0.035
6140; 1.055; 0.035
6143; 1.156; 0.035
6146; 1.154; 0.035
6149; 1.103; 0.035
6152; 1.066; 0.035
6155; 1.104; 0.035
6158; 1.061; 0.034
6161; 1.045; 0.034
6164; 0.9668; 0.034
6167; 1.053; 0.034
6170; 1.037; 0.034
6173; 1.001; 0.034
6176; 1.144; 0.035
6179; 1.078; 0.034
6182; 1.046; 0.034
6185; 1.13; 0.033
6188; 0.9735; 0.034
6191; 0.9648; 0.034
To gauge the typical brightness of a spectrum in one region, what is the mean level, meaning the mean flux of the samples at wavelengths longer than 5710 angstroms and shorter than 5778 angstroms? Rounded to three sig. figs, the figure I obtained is 1.12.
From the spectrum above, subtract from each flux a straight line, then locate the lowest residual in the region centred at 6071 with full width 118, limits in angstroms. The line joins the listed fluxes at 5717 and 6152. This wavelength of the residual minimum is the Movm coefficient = 6020 angstroms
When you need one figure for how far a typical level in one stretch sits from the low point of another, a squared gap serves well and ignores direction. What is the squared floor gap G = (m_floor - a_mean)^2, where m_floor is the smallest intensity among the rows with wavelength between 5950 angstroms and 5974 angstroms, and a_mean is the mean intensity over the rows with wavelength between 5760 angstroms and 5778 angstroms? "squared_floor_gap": 0.013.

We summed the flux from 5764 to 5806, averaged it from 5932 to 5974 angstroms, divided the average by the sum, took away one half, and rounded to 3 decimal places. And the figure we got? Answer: -0.430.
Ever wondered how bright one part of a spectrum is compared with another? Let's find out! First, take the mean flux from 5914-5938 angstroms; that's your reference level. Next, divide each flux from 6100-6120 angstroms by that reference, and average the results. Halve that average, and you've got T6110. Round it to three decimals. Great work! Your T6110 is 0.506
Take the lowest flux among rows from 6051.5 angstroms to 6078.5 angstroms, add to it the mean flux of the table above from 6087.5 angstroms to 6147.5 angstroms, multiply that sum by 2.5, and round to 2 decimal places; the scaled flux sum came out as 5.44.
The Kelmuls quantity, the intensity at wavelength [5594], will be 1.046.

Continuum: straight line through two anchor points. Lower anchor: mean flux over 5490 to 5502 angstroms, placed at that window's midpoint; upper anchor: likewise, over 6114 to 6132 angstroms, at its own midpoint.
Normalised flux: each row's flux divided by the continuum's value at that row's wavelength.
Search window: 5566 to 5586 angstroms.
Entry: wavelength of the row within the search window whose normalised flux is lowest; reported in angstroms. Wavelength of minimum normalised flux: 5579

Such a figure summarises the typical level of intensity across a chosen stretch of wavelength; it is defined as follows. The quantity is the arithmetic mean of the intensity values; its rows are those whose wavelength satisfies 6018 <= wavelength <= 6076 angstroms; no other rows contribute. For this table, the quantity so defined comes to 1.13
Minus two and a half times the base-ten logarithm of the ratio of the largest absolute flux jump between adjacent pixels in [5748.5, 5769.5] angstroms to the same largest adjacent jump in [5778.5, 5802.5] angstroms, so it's 0.8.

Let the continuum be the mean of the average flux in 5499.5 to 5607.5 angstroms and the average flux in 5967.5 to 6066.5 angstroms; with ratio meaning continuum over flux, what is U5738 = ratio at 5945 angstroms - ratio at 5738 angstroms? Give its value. -0.01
